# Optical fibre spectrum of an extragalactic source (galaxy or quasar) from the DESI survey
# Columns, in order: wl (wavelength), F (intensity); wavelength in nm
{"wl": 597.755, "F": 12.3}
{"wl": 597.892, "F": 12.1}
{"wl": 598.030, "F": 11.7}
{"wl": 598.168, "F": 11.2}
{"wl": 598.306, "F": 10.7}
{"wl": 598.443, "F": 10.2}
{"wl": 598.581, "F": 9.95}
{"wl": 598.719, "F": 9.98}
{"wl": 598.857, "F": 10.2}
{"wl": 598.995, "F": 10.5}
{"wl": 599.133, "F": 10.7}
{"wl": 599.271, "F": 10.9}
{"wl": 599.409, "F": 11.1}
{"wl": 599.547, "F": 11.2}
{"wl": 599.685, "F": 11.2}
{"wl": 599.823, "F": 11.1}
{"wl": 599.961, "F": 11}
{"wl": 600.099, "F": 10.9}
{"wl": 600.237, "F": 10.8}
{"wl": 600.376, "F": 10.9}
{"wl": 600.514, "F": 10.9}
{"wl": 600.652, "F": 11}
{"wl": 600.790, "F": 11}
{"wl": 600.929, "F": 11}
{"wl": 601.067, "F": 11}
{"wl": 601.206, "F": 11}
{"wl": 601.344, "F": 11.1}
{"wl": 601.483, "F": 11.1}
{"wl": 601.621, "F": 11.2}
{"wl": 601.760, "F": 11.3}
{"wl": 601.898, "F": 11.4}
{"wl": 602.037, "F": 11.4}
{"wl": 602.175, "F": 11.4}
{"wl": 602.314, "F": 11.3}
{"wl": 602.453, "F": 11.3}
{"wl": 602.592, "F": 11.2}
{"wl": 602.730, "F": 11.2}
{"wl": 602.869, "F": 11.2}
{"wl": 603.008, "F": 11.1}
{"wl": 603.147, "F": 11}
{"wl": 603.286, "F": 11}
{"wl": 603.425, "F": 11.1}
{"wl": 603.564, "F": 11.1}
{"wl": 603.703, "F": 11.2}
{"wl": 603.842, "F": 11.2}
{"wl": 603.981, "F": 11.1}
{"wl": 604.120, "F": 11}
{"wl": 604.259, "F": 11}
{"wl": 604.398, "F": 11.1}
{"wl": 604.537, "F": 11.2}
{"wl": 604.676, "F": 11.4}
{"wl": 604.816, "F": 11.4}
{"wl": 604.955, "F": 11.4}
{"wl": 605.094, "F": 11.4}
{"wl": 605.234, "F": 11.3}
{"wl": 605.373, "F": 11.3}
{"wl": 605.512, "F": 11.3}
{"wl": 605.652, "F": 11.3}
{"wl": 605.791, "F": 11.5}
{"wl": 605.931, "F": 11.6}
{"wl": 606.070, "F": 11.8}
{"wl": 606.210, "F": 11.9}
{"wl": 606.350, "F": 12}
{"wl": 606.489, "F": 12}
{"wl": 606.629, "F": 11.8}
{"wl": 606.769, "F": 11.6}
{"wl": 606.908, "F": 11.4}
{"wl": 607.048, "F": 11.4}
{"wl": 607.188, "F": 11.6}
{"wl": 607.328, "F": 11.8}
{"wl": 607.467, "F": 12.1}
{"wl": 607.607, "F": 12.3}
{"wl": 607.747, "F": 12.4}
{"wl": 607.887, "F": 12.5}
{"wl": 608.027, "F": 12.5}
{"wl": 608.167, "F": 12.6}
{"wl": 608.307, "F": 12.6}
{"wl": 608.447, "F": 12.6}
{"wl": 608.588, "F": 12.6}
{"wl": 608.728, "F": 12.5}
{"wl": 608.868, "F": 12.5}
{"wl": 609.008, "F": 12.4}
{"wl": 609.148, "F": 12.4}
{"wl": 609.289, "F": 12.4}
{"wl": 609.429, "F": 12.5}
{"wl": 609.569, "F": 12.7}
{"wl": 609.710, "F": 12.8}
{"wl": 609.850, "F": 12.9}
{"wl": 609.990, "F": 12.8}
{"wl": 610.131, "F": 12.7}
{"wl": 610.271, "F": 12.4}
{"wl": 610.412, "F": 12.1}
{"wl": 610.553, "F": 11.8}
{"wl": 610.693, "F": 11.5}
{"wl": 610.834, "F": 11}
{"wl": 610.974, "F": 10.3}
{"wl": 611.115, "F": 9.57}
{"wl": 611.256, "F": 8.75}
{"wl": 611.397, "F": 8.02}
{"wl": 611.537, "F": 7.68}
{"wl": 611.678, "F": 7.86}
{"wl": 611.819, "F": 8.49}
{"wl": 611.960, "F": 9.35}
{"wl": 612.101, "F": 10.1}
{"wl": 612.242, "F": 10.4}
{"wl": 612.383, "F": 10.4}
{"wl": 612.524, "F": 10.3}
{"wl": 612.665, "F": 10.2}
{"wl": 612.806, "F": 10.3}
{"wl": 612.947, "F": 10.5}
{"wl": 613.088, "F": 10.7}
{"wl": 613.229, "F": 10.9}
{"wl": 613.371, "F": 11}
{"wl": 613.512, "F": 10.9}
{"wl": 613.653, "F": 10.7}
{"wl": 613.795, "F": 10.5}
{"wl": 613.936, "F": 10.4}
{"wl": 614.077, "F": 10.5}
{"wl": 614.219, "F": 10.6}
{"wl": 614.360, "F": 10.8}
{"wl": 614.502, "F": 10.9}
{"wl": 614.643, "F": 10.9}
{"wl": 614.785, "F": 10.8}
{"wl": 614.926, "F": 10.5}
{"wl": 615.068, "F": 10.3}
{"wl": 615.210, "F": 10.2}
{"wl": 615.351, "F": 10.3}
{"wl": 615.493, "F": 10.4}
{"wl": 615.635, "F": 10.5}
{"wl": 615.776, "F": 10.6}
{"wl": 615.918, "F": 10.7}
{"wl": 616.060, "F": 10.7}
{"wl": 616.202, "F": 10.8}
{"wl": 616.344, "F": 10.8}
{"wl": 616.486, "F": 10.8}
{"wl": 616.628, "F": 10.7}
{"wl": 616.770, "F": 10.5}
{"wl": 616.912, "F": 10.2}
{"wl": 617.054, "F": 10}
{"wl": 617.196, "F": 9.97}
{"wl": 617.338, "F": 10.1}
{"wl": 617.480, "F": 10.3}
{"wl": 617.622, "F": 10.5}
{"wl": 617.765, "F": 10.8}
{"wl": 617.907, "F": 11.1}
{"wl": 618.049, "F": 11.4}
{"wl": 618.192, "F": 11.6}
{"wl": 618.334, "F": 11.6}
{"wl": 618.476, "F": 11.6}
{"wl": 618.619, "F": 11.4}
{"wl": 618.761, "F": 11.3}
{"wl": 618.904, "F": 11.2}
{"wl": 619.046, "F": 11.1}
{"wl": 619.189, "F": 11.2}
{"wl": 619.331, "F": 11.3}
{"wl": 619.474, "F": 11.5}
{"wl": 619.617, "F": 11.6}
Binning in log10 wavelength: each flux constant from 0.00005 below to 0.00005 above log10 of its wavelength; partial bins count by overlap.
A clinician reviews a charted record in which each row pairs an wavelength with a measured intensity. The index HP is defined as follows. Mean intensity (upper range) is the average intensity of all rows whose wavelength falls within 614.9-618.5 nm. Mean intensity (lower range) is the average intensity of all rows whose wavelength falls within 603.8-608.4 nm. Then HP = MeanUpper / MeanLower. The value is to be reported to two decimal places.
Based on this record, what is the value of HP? 0.91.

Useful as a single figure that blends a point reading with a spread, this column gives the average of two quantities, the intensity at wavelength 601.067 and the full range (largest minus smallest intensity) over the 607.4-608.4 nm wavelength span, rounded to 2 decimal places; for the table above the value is 5.75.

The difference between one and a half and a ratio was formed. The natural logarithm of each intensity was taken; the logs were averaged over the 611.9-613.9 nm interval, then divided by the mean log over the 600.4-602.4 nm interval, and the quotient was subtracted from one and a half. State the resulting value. 0.53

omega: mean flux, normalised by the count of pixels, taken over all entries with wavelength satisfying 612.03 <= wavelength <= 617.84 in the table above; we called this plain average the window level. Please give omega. 10.5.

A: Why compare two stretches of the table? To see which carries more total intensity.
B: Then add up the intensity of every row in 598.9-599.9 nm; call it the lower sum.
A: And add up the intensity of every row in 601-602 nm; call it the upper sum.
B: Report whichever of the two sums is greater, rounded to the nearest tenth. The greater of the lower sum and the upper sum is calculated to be 78.1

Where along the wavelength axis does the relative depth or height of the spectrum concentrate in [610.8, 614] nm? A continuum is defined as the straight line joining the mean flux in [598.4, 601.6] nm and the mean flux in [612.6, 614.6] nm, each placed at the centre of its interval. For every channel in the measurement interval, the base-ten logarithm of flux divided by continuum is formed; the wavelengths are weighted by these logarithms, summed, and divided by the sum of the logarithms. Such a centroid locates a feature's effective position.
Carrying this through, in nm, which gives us 611.62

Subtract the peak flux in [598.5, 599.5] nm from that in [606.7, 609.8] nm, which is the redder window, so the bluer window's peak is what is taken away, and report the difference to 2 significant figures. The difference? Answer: 1.7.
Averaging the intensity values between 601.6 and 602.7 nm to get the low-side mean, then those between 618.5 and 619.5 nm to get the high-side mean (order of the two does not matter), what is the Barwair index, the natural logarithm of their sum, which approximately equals 3.118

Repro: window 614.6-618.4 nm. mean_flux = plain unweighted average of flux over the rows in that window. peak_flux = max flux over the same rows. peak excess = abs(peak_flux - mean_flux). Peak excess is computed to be 1.0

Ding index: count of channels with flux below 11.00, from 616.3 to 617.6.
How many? 9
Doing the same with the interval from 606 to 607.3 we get 0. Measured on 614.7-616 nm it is 9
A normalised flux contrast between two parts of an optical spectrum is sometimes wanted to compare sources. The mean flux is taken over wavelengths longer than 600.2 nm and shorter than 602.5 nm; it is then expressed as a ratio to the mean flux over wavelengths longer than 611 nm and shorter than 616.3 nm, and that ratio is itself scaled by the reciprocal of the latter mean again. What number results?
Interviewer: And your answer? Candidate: 0.107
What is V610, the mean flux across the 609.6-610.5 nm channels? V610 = 12.6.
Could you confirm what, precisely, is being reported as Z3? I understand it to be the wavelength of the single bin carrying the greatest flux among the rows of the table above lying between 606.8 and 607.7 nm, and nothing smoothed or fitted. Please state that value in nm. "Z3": 607.607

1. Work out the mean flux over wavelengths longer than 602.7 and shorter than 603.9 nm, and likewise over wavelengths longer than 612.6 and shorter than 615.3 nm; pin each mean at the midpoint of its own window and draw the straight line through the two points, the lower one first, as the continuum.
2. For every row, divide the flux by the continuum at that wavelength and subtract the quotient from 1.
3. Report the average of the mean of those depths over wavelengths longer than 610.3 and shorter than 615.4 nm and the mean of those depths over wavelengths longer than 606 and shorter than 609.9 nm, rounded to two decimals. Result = -0.04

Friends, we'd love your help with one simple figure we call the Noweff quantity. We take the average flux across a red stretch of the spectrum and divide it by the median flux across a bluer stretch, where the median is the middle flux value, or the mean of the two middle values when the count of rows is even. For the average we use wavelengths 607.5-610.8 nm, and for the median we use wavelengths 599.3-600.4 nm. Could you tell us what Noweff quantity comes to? 1.13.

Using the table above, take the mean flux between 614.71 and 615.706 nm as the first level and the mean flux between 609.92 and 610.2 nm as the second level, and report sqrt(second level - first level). 1.5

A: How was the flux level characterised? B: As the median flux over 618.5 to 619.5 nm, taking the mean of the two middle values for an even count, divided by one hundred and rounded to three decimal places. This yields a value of 0.113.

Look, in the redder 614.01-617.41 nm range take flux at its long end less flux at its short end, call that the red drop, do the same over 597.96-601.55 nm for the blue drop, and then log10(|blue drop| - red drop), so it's 0.0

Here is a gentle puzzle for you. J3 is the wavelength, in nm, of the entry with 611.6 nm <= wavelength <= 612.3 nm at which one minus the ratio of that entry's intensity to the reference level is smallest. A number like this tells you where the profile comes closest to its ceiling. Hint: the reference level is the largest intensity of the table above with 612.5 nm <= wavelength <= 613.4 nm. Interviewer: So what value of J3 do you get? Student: 612.242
